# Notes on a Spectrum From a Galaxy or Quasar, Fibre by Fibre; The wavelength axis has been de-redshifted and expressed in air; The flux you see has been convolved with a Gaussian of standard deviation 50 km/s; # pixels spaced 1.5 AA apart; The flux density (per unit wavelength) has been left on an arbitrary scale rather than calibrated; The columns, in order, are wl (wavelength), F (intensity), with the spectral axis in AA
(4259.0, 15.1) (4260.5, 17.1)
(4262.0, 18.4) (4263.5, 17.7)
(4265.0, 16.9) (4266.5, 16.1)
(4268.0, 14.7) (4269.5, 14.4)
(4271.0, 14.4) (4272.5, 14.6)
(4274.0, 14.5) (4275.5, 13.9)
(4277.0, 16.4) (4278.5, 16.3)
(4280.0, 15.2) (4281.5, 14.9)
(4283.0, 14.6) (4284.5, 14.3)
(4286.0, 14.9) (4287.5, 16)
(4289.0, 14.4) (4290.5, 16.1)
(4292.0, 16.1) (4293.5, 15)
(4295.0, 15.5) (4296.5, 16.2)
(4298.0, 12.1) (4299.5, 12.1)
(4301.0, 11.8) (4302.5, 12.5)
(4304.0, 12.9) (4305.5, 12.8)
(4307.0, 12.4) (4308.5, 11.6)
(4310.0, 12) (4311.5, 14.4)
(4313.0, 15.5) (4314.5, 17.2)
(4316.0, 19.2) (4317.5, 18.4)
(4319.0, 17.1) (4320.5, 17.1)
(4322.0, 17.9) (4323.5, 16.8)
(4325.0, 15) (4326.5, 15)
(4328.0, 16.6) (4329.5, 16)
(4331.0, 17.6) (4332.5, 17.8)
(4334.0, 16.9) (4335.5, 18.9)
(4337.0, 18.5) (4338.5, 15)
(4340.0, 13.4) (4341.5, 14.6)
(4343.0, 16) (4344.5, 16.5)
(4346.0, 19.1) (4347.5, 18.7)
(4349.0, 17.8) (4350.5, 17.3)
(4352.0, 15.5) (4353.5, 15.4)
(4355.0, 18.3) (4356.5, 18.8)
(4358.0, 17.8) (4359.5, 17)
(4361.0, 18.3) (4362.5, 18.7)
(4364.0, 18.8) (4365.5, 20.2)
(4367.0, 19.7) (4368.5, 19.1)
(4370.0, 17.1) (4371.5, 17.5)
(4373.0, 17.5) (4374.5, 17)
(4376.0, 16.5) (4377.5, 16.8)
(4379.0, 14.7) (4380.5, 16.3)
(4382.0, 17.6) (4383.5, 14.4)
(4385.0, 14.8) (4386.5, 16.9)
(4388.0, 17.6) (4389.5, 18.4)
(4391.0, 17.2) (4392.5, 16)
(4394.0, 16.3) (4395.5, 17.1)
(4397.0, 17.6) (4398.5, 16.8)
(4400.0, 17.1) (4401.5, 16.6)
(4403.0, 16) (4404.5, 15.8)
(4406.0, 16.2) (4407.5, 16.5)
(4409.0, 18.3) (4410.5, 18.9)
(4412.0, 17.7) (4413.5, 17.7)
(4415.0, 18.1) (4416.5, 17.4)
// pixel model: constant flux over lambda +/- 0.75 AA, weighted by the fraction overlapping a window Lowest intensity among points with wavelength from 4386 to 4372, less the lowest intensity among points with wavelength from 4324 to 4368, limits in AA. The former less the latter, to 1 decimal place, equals 1.0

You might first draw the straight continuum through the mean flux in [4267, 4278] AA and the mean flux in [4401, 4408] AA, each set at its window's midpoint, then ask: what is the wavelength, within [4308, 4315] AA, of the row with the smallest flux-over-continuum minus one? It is 4308.5 AA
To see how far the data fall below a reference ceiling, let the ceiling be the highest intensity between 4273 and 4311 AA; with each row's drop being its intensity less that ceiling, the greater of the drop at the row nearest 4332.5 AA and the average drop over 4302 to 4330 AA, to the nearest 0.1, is 1.4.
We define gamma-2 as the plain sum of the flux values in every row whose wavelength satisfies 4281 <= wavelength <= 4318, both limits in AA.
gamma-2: 363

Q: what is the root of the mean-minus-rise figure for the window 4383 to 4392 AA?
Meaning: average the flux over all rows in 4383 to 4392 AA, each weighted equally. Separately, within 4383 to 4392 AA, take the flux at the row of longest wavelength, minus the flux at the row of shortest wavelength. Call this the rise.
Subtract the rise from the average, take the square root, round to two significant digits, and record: 3.7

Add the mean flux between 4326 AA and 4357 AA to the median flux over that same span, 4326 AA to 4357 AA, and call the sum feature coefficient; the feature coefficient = 33.7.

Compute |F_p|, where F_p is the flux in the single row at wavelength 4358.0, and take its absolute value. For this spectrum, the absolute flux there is 17.8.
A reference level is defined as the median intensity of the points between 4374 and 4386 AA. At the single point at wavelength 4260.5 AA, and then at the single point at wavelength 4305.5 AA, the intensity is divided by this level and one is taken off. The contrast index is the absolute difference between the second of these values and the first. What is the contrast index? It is 0.26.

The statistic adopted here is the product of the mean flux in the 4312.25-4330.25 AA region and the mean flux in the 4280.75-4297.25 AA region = 257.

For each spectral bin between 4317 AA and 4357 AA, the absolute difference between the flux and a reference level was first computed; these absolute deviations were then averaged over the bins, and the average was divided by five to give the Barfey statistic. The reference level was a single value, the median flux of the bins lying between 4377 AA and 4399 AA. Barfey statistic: 0.25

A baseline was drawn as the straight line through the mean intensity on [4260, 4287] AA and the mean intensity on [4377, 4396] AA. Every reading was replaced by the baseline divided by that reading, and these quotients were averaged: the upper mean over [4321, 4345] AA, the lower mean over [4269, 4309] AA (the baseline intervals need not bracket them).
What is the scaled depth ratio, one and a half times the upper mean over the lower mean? 1.33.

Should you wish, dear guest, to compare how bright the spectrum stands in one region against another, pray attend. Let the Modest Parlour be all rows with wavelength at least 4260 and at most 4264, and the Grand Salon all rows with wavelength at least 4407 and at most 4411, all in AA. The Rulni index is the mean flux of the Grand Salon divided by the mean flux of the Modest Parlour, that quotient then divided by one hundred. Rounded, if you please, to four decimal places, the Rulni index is 0.0101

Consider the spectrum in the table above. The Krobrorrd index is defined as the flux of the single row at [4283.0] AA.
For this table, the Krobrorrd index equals 14.6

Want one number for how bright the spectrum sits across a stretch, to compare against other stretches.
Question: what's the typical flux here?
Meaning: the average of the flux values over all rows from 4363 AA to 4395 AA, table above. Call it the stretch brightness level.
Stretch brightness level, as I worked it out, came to 17.2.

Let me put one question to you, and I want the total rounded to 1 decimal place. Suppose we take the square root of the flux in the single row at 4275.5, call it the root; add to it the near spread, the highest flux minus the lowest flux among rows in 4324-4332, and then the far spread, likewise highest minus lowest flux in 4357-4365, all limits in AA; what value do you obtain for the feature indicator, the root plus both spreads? 8.1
